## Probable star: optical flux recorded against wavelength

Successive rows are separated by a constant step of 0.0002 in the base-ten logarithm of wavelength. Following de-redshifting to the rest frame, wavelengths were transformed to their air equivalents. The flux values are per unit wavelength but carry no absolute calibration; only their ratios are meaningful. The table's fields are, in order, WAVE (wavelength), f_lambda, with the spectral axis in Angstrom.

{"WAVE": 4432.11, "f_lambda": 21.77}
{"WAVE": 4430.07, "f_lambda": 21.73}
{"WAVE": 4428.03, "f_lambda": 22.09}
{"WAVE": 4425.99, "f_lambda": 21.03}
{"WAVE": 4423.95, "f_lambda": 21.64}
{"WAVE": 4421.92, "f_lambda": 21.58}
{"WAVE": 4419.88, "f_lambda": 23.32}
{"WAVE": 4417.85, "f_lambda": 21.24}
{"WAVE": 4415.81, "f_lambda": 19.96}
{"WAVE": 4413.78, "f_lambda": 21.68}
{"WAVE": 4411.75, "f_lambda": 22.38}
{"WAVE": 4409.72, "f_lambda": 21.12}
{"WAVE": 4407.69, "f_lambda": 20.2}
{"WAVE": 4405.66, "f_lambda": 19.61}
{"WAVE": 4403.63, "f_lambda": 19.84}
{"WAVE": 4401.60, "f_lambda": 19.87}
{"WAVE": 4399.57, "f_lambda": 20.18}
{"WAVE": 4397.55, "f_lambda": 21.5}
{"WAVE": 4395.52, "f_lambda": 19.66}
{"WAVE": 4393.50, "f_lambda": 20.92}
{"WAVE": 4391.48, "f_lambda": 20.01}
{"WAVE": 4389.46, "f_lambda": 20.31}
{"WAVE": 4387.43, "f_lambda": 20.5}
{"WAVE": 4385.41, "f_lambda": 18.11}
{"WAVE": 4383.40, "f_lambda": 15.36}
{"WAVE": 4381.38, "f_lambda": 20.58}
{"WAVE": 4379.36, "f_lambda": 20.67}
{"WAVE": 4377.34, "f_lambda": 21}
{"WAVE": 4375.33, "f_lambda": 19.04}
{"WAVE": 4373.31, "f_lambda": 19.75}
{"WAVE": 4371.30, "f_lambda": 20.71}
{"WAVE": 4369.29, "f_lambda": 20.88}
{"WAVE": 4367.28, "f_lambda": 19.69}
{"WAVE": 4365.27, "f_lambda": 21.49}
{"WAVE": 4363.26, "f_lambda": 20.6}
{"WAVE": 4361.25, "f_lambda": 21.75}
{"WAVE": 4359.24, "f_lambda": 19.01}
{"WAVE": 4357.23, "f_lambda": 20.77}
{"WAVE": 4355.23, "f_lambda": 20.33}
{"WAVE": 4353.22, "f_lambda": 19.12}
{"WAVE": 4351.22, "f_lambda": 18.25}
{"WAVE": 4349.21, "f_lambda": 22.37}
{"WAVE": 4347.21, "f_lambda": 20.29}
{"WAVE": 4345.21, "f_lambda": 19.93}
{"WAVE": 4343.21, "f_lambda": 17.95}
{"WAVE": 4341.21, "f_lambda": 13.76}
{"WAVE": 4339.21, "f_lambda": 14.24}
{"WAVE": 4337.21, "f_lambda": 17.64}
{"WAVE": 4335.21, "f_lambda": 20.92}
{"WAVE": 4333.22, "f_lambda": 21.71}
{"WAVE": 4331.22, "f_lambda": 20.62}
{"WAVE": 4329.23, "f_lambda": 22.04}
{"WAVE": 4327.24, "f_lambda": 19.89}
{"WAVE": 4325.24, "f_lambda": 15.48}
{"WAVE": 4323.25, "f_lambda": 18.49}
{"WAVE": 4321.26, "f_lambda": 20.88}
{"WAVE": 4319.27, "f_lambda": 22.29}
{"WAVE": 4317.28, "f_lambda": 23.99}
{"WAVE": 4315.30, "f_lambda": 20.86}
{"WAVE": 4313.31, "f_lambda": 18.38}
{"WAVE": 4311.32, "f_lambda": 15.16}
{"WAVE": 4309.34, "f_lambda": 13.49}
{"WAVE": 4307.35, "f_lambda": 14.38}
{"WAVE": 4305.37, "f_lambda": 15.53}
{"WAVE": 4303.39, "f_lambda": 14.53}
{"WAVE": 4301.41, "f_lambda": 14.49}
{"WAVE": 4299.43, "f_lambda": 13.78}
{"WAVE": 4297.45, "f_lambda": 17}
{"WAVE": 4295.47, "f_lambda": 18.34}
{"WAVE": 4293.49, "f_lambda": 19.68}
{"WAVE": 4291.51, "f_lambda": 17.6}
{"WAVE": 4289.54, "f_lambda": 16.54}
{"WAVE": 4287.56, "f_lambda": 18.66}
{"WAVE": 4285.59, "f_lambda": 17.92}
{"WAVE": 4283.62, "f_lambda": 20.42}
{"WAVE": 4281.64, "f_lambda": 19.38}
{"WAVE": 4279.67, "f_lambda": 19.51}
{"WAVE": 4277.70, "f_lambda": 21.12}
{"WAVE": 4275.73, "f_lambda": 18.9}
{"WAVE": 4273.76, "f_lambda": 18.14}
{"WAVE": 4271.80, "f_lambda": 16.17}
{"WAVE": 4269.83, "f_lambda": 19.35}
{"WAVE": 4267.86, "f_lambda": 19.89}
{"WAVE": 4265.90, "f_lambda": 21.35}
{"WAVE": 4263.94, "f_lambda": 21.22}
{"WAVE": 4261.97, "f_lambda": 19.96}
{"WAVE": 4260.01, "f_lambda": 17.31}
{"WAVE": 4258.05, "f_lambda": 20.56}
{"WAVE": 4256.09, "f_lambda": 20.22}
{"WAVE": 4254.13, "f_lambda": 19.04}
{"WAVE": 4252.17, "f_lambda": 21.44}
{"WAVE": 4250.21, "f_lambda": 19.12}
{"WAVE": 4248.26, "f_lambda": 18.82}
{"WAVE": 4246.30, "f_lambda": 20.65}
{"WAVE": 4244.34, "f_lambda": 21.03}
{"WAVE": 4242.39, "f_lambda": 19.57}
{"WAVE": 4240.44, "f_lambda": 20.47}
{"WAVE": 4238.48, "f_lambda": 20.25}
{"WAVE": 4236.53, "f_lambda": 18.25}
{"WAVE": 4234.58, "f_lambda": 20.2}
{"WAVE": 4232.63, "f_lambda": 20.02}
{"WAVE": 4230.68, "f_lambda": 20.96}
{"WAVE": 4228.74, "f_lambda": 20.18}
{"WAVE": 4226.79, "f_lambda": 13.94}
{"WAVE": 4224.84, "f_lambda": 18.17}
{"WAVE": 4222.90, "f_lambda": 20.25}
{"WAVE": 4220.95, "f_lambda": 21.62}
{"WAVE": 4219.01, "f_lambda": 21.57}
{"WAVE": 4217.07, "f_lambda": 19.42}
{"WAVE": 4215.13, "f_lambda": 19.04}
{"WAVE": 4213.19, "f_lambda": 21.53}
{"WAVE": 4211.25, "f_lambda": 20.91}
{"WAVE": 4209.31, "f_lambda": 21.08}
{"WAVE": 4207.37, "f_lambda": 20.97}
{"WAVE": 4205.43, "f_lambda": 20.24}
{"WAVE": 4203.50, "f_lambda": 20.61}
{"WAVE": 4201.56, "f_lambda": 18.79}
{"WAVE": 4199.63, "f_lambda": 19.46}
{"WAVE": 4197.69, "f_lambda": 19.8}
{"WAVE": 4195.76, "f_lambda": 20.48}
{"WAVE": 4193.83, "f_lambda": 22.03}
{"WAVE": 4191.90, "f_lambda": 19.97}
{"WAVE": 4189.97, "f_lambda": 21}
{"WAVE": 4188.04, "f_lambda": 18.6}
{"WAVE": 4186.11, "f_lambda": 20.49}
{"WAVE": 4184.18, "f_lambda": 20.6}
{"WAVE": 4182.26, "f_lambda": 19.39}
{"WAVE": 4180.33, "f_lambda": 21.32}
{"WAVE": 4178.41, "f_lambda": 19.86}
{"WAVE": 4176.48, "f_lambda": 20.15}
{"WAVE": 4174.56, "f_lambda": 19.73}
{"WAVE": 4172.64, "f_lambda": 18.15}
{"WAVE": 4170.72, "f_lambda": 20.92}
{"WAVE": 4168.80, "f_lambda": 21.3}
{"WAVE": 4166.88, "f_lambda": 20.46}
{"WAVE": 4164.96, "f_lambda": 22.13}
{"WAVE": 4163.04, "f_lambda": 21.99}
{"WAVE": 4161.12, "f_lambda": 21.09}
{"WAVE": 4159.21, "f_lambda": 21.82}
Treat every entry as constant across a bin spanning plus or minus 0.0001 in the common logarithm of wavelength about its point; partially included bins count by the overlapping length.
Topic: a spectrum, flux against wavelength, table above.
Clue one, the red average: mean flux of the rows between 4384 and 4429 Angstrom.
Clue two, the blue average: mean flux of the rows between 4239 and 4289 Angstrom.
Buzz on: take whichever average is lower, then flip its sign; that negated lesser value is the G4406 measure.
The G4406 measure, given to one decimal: -19.6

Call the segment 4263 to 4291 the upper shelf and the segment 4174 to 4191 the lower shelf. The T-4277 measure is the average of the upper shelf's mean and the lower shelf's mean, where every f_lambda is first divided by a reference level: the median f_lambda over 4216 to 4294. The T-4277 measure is 0.993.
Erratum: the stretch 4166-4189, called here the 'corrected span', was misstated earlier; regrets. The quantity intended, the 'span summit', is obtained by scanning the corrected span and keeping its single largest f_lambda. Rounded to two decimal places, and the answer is 21.32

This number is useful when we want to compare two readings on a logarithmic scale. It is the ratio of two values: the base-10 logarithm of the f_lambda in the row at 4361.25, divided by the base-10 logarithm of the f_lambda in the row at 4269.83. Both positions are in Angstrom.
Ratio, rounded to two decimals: 1.04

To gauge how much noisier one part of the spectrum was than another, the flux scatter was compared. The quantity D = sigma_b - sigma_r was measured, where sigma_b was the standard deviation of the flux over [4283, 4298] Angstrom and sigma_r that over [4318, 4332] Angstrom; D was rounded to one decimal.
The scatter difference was -1.0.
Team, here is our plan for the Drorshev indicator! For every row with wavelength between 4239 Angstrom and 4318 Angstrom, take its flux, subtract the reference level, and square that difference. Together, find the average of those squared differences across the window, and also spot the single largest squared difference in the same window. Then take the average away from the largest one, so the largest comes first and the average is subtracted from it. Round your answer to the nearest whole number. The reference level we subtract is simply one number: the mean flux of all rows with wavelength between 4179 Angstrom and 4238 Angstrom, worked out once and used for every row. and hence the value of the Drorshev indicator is 35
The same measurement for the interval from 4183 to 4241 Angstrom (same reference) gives 35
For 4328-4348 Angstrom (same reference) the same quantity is 30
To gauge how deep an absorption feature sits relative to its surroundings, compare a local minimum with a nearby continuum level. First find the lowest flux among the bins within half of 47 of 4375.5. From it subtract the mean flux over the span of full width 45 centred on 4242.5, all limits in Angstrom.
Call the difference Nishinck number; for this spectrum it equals -4.3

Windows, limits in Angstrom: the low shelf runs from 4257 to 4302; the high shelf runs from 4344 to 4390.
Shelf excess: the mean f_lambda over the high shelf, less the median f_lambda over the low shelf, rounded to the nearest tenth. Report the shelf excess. 1.1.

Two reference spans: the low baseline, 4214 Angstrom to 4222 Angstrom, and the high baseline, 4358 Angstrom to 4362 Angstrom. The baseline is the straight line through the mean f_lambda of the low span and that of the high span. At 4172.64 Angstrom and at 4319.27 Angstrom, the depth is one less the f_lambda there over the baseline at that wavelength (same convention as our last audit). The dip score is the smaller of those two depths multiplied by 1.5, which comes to -0.14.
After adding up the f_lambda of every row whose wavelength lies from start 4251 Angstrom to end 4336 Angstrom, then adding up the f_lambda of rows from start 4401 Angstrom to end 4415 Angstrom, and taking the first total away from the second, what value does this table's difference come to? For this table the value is -662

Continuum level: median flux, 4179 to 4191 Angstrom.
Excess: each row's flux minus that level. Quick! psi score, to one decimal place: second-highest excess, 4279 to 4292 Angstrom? -1.0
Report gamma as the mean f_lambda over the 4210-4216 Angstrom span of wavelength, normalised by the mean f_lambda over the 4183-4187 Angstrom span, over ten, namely 0.100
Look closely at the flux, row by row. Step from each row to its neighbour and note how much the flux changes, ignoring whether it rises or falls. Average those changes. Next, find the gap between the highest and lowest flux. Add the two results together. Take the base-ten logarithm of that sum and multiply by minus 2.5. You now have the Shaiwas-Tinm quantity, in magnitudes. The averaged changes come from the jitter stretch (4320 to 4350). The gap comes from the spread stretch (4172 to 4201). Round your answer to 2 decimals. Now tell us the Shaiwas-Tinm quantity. -1.96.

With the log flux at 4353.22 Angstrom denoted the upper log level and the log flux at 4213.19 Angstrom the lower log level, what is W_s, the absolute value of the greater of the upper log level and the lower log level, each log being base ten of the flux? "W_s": 1.33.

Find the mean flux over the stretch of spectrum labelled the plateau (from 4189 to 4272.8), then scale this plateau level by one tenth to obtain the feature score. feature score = 1.99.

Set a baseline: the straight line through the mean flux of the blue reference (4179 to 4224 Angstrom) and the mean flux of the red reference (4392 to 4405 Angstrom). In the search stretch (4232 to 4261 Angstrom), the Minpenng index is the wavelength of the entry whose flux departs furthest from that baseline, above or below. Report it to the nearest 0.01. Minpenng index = 4260.01 Angstrom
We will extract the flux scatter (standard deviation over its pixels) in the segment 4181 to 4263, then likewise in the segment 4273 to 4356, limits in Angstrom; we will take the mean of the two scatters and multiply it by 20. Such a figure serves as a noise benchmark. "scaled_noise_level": 41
